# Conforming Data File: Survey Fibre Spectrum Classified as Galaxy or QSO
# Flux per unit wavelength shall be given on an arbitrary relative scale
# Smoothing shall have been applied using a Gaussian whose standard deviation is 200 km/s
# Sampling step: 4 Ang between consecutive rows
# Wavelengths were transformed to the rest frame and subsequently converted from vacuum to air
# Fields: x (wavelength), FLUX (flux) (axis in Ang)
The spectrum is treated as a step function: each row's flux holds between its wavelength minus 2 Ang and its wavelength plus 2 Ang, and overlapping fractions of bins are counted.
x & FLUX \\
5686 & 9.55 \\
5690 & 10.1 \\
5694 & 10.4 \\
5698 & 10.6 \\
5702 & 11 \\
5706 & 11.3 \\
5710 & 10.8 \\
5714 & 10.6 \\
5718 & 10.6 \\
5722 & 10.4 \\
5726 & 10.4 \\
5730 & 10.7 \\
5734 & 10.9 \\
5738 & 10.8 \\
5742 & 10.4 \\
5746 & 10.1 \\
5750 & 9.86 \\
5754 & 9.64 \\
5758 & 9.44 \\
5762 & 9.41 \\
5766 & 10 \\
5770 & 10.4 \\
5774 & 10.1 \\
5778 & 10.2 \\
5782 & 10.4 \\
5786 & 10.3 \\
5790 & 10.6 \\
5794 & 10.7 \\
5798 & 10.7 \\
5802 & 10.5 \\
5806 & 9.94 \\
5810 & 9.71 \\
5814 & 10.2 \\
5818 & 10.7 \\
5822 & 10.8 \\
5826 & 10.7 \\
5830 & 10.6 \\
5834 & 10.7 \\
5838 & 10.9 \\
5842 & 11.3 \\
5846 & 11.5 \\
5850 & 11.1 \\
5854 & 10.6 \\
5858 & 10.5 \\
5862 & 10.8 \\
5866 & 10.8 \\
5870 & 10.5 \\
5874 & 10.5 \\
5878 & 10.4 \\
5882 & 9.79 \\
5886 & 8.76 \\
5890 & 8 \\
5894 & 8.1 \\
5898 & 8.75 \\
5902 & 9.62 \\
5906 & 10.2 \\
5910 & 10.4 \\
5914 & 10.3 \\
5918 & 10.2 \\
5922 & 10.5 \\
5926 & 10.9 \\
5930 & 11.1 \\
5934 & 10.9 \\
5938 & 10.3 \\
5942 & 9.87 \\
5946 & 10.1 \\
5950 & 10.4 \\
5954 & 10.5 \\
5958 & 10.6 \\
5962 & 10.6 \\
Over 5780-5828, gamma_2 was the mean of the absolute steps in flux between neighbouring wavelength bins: 0.244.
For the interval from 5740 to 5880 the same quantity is 0.234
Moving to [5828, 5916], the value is 0.357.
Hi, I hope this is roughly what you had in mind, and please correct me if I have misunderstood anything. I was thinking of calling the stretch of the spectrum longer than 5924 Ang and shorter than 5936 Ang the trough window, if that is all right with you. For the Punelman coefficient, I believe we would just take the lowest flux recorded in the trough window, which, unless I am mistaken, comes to 10.9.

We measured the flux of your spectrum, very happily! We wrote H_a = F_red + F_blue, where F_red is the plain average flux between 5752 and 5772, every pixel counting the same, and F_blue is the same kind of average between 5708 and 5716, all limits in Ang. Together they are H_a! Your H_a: 20.5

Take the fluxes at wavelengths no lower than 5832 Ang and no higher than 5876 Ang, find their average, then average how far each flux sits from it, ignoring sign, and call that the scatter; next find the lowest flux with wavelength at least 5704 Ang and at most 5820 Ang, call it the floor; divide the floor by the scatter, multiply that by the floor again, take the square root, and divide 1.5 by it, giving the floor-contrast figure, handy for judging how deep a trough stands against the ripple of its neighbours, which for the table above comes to 0.082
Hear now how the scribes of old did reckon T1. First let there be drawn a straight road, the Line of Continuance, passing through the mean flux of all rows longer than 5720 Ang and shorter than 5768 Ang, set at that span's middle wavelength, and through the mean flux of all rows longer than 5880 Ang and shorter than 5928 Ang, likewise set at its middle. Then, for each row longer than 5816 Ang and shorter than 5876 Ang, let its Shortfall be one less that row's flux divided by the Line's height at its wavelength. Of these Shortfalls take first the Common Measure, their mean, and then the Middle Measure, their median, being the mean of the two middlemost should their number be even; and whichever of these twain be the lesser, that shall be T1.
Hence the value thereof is -0.10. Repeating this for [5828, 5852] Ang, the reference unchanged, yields -0.12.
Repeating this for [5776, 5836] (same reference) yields -0.06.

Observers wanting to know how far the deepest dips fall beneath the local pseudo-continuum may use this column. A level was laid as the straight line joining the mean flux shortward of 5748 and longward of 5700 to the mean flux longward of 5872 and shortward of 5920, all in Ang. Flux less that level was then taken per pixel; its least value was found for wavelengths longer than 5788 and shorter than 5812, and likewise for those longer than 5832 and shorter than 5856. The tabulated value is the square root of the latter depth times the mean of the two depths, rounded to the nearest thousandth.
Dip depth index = 0.335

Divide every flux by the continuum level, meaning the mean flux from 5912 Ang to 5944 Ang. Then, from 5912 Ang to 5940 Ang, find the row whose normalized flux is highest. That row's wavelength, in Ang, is 5930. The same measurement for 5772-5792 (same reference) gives 5790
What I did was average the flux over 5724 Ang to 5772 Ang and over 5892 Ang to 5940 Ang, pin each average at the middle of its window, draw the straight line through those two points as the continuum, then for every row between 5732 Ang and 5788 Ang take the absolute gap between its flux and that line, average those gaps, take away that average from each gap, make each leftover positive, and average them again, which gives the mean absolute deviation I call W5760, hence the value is 0.23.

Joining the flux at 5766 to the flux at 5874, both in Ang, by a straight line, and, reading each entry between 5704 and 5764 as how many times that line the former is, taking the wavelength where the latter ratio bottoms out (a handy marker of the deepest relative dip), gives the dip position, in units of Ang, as 5762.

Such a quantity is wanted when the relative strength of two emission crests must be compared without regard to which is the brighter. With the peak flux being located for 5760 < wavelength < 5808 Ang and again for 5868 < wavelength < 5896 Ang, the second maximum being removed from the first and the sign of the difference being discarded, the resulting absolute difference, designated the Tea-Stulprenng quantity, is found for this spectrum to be 0.20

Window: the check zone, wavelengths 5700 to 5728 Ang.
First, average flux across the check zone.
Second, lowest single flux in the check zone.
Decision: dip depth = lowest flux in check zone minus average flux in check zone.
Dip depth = -0.33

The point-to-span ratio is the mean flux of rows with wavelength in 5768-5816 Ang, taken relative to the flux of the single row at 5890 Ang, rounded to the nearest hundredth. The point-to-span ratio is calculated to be 1.29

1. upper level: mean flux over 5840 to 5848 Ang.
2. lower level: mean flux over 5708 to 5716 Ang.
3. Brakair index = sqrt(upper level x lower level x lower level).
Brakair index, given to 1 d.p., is 36.1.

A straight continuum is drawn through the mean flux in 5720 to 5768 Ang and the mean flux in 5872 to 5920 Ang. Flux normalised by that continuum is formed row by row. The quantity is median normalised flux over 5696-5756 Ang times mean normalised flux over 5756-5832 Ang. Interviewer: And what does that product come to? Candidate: 1.06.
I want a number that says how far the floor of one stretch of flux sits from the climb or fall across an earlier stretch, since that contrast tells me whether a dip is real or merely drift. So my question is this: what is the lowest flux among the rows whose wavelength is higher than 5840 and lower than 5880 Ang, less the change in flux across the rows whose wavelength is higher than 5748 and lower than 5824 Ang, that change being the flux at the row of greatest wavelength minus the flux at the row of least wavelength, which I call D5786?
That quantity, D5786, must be 9.5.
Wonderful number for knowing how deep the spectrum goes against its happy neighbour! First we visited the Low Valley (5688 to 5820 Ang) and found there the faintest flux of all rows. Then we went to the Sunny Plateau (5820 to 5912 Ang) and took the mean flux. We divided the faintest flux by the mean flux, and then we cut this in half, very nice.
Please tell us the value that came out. 0.460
